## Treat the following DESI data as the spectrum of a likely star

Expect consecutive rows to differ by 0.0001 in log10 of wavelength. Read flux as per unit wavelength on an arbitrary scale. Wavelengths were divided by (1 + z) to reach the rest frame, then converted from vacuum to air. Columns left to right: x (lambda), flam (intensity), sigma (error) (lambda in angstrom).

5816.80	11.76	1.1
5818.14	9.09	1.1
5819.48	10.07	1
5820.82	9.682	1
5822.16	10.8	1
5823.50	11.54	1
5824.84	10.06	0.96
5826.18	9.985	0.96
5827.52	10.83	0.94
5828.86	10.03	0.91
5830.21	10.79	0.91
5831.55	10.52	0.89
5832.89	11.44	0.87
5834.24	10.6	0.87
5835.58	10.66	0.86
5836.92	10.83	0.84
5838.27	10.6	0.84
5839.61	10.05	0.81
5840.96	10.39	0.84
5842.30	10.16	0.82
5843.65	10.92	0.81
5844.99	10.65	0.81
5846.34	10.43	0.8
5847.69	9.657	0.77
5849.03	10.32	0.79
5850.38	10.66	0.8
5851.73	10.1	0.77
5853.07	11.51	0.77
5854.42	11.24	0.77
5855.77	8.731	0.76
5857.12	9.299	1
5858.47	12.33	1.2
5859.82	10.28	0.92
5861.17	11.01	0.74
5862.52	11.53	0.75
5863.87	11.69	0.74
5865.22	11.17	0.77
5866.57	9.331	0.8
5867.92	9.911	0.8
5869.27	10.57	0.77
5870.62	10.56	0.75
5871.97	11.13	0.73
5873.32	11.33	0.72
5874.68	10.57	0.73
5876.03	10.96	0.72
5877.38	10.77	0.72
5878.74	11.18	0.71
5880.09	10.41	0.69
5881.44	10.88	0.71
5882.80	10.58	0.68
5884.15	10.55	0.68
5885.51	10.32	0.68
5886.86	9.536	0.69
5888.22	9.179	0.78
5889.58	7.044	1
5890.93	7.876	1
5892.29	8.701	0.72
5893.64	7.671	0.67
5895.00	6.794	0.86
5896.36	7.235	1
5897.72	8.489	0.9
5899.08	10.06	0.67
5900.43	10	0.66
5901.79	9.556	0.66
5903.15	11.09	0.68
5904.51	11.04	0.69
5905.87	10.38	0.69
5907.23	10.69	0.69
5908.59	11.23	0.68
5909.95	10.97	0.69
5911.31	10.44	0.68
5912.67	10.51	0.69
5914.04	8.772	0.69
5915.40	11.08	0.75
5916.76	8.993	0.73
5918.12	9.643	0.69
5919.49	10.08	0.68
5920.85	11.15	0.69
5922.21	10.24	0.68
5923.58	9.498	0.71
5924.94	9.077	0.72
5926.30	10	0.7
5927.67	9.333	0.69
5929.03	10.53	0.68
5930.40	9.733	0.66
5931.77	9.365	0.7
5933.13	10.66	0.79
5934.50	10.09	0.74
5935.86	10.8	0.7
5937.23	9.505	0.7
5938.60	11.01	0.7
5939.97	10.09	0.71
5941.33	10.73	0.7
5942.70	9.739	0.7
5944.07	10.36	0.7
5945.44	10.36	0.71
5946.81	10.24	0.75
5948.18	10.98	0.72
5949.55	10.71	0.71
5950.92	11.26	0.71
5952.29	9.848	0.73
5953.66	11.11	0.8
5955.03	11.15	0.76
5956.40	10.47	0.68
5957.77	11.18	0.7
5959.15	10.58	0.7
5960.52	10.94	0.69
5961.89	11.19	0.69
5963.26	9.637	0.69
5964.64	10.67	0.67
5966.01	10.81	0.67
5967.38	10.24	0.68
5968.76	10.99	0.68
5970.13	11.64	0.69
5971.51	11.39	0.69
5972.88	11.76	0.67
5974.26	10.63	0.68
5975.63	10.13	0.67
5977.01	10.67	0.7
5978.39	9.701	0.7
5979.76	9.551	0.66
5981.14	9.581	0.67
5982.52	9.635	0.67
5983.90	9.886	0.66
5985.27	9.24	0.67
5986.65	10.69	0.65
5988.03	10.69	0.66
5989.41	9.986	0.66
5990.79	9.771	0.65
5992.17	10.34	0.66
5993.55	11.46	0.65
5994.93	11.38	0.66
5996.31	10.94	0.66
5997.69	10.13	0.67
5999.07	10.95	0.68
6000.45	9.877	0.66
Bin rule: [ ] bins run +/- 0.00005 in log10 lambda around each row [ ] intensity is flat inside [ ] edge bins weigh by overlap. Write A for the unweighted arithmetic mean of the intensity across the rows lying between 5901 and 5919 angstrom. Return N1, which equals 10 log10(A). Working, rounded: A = 10.34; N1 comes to 10.1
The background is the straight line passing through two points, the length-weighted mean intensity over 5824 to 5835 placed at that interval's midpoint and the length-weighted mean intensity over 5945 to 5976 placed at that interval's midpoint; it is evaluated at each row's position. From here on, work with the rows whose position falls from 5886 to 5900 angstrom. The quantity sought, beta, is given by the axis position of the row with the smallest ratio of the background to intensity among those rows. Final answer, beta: 5899.08 angstrom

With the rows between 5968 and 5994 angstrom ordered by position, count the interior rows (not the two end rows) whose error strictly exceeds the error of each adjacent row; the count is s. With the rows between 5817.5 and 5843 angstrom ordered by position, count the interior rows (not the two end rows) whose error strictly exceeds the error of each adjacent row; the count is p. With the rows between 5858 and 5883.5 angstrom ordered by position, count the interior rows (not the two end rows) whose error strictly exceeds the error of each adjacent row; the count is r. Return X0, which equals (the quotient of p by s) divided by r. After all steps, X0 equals 0.11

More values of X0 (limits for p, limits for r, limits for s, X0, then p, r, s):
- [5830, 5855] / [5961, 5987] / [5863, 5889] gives 0.50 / 2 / 2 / 2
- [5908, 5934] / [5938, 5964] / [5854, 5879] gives 0.44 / 4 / 3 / 3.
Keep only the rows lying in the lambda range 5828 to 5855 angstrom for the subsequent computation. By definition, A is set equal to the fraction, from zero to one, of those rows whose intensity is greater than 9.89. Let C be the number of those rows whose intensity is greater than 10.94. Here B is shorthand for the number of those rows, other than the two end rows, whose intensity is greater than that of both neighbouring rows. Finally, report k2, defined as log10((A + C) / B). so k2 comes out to -0.2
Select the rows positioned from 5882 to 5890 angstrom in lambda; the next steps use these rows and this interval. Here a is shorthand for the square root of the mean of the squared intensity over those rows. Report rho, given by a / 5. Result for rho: 1.92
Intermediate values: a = 9.6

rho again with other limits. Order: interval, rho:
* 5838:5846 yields 2.09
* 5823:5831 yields 2.11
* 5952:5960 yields 2.15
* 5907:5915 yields 2.09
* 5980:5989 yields 1.99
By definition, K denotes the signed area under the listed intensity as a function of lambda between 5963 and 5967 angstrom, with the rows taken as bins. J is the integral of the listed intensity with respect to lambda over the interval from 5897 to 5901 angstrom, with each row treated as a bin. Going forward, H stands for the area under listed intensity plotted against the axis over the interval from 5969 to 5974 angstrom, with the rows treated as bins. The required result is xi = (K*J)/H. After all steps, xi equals 28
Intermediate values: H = 57.3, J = 38.0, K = 42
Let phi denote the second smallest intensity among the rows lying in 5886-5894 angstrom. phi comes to 7.671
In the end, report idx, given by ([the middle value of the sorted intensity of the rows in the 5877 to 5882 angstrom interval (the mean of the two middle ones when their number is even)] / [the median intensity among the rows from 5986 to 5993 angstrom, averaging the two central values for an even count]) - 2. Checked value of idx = -0.95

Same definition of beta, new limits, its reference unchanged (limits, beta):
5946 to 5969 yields 5950.92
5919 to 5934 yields 5920.85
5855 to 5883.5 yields 5858.47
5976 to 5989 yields 5986.65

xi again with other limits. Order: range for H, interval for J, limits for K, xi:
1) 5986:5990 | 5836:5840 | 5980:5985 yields 49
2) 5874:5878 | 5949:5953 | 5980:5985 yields 48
